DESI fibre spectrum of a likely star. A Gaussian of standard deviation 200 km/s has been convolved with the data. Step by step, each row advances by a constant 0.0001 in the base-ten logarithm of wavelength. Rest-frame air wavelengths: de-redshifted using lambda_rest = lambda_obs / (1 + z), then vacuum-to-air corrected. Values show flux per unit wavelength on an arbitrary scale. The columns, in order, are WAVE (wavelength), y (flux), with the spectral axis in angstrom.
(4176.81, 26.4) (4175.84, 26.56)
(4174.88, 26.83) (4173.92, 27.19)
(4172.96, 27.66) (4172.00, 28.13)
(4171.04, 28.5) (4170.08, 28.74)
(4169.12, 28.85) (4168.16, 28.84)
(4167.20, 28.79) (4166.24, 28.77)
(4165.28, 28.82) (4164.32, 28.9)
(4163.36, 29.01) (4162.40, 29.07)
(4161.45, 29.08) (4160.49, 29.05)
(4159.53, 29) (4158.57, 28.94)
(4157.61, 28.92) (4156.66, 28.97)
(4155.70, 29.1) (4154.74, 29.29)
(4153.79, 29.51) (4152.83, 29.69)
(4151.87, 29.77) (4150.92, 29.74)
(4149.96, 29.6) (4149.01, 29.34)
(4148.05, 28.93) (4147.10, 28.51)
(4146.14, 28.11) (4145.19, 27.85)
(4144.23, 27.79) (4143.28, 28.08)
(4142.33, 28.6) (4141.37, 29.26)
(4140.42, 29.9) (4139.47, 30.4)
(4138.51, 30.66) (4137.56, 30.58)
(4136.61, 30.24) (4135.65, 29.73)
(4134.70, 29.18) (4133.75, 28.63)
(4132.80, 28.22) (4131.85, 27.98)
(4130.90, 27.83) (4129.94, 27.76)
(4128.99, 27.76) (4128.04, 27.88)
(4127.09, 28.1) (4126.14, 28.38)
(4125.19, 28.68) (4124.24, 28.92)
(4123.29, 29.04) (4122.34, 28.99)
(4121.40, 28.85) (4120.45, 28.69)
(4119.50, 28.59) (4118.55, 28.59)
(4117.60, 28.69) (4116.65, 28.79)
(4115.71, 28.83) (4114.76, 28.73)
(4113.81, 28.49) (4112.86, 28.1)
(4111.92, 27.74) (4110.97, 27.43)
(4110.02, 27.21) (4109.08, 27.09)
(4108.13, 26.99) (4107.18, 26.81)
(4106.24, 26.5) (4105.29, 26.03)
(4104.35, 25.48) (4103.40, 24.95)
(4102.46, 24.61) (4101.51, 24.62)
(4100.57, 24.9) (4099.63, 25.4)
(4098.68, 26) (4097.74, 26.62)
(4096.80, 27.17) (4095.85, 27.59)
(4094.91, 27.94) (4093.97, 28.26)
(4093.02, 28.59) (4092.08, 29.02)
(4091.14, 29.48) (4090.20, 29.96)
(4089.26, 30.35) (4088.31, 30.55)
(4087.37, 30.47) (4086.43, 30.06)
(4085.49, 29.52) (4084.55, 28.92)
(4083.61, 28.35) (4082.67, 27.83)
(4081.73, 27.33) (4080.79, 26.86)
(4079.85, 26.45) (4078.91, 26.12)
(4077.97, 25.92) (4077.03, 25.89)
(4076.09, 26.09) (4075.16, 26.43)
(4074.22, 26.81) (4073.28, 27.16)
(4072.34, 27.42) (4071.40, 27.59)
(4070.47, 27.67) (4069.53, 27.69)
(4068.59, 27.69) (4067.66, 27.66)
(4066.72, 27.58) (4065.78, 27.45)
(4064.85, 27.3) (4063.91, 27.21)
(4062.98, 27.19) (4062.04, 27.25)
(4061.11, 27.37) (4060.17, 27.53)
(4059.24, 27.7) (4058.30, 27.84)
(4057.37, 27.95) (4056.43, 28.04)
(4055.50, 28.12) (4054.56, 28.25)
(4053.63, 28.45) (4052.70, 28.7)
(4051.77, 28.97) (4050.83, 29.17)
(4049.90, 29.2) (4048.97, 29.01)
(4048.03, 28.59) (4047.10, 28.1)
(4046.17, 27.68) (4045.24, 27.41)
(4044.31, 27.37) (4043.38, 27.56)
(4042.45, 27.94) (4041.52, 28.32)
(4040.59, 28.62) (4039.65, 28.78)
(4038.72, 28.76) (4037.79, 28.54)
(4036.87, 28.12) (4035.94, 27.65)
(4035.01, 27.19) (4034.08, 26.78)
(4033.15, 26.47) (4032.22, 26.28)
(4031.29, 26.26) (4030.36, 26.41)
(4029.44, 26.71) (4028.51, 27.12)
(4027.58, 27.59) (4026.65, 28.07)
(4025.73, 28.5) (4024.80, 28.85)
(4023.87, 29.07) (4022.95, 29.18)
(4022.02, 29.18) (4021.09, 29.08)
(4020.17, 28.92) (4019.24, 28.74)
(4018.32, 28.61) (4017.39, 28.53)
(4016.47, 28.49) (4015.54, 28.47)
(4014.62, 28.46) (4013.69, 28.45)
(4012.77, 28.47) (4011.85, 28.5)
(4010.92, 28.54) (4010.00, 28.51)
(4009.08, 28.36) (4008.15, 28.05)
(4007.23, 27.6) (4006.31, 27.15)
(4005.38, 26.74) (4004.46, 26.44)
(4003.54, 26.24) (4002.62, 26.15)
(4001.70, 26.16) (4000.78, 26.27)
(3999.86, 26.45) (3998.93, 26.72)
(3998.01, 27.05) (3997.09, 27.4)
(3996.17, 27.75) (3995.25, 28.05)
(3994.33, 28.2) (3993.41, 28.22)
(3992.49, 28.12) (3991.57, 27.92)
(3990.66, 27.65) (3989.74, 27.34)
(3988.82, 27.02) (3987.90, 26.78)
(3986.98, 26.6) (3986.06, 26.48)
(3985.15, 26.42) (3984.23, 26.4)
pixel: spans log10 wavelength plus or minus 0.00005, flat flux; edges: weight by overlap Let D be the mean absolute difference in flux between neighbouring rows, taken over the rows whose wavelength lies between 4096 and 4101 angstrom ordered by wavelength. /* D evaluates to 0.57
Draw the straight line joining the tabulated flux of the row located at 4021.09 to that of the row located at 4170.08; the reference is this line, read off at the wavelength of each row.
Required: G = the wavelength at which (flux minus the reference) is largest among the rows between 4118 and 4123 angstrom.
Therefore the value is 4122.34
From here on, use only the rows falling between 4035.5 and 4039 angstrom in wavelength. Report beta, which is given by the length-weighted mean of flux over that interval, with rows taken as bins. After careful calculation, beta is 28.3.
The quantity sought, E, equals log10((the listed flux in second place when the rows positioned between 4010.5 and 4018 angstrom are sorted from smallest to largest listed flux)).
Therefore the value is 1.45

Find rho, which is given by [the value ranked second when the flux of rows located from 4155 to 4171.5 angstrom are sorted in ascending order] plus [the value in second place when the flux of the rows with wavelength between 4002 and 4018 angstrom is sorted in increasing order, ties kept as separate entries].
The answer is 55.0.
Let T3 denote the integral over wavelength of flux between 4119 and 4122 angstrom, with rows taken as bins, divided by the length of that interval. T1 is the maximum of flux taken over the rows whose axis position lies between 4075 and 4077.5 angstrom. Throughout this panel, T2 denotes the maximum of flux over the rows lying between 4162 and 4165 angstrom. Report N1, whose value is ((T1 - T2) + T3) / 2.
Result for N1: 13.1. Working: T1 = 26.43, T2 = 29.07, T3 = 28.8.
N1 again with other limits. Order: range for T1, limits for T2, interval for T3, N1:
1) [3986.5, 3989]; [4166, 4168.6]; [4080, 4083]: 12.7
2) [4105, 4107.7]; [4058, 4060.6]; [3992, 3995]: 13.6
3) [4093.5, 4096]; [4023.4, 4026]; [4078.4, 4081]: 12.8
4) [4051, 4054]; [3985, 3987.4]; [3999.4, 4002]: 14.3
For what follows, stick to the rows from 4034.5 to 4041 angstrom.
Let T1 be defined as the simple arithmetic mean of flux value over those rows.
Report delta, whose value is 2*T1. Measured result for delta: 56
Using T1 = 28.2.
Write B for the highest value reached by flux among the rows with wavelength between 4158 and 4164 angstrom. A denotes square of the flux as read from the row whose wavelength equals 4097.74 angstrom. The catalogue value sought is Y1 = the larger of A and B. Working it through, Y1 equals 709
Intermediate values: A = 709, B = 29.08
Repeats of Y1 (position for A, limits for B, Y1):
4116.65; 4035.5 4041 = 829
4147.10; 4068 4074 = 813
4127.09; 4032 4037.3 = 790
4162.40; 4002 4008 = 845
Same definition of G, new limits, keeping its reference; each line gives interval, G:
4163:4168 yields 4163.36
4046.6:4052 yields 4049.90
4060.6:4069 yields 4068.59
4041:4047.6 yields 4041.52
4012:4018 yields 4017.39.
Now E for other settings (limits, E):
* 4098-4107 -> 1.39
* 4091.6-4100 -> 1.41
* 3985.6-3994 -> 1.42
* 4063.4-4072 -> 1.44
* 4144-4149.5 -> 1.44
